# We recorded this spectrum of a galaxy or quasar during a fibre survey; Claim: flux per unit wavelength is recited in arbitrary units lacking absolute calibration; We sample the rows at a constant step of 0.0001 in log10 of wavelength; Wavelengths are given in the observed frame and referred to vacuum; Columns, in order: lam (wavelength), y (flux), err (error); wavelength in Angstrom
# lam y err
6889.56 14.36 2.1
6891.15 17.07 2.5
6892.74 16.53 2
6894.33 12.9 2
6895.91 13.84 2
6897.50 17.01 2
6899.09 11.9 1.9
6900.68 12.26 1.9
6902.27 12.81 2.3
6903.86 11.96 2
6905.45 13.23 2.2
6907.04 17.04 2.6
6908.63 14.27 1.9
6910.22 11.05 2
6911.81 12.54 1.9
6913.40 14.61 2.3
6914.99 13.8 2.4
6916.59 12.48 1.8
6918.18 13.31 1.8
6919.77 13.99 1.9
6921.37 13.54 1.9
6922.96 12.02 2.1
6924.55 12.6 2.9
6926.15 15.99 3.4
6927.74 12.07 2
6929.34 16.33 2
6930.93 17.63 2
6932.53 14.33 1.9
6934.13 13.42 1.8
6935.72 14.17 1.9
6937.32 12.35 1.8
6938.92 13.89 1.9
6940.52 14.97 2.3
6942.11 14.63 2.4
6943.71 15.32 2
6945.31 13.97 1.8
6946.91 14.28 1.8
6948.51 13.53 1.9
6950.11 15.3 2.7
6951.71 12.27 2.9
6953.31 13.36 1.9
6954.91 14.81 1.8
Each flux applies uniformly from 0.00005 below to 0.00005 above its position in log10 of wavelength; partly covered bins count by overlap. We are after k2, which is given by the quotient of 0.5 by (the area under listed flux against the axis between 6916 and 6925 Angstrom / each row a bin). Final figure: 0.0043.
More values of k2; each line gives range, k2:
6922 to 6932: 0.0035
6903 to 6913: 0.0037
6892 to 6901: 0.0039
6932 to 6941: 0.0040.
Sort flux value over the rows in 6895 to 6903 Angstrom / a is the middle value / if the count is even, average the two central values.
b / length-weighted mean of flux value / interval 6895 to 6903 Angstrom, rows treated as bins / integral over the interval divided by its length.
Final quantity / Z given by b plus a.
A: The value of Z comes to 26.4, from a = 12.8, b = 13.6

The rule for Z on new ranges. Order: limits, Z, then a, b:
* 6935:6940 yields 27.4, 13.9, 13.5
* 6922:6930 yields 26.4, 12.6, 13.8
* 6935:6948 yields 28.4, 14.2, 14.2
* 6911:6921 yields 27.0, 13.6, 13.5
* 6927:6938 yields 28.5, 14.2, 14.4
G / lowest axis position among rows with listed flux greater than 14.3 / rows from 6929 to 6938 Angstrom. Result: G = 6929.34 Angstrom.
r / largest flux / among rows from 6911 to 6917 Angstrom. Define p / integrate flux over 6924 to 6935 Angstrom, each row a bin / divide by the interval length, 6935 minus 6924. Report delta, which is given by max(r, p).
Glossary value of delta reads 14.7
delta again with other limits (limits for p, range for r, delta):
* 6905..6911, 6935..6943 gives 15.0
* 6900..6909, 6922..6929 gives 16.0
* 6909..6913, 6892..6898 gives 17.0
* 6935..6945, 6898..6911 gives 17.0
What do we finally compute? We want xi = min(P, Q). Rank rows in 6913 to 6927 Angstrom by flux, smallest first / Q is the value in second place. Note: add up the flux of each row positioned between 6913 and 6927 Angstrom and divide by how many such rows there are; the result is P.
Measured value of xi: 12.5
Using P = 13.6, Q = 12.48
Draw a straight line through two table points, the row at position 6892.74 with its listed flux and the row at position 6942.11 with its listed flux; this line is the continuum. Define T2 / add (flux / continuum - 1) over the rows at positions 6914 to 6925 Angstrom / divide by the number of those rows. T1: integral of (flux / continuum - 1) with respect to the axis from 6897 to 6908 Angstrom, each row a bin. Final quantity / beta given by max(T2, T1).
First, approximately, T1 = -1.69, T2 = -0.15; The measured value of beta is -0.15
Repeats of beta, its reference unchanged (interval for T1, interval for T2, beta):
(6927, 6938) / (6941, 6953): -0.02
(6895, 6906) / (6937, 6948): -0.03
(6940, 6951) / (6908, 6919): 0.03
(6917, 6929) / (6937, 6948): -0.03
